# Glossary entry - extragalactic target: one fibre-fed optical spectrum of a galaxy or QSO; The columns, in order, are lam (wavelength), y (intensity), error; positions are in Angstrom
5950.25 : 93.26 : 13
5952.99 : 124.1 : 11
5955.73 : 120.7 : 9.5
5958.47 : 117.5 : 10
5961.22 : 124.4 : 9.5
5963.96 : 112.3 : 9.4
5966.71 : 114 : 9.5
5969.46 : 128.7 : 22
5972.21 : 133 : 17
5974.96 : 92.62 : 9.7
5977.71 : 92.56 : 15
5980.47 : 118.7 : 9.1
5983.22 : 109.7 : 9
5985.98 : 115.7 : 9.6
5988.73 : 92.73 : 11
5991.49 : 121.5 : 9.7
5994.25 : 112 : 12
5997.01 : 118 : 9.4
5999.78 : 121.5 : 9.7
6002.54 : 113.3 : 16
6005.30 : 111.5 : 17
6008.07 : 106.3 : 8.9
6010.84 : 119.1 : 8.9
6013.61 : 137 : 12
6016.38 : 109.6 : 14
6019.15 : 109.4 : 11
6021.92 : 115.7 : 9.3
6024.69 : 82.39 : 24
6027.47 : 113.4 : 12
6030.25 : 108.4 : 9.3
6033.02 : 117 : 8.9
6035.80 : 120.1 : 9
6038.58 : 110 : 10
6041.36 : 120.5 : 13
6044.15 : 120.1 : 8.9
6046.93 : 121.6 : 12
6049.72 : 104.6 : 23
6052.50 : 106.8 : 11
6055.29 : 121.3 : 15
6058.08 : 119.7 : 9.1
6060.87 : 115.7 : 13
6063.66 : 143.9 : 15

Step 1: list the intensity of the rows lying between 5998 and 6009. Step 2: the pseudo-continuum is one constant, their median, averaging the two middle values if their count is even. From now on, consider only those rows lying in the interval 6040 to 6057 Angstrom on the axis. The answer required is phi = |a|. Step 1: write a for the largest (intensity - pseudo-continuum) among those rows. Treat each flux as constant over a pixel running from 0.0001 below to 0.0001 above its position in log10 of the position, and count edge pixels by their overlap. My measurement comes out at 9.2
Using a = 9.2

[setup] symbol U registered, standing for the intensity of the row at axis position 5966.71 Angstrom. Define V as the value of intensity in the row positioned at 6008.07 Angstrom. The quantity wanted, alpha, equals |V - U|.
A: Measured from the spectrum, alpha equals 8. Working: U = 114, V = 106.3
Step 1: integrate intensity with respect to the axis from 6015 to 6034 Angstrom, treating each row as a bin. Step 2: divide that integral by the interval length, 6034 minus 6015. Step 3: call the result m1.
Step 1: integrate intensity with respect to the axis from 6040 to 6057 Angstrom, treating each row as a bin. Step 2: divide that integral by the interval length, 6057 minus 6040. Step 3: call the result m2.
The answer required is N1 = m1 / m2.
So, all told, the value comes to 0.93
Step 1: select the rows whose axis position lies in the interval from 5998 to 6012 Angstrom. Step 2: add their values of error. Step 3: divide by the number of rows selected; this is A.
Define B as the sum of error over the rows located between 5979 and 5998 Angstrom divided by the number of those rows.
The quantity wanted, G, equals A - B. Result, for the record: 2.1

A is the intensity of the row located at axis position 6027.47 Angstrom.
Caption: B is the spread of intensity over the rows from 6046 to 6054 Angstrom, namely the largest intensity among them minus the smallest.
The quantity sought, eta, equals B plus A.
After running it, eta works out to 130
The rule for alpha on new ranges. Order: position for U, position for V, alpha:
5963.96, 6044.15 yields 8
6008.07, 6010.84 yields 13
